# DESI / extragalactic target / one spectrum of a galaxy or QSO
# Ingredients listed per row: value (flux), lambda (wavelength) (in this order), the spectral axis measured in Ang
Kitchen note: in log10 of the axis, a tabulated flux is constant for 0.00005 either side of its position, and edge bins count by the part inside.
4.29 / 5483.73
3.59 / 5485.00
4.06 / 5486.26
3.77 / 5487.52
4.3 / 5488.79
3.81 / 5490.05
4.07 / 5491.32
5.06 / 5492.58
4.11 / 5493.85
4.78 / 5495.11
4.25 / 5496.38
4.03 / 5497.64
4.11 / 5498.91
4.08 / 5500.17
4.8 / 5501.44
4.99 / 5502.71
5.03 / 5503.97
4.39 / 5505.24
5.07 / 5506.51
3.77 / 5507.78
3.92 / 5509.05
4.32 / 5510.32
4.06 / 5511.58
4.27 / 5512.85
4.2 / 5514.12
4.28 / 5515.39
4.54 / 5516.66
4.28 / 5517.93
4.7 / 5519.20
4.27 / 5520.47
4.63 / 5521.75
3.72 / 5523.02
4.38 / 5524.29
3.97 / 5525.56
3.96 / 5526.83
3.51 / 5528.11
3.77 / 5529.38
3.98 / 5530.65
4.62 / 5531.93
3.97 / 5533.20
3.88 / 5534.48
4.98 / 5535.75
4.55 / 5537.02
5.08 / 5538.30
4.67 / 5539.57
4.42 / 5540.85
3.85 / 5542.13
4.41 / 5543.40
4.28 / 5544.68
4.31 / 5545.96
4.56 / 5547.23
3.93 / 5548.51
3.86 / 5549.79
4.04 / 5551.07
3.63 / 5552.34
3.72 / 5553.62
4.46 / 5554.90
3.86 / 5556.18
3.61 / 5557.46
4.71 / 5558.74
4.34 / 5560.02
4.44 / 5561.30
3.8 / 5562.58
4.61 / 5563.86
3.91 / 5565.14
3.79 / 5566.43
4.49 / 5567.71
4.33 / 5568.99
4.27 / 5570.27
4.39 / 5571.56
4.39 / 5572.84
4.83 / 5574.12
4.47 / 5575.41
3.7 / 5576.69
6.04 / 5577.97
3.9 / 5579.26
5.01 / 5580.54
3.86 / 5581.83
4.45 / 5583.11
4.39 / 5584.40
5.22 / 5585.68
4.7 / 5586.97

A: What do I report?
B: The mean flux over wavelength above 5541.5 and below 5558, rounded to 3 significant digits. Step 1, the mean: 4.04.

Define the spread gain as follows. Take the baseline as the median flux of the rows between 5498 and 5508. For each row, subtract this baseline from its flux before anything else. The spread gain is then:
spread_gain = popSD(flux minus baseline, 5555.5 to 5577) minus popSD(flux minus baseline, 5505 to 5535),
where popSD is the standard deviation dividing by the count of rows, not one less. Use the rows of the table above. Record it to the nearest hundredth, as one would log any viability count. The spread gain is 0.01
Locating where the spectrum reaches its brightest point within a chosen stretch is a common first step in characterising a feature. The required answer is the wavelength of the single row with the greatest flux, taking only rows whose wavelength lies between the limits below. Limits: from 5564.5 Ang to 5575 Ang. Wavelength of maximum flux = 5574.12 Ang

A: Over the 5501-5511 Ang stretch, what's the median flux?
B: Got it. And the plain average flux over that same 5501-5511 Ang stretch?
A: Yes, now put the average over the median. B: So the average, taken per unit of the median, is 0.99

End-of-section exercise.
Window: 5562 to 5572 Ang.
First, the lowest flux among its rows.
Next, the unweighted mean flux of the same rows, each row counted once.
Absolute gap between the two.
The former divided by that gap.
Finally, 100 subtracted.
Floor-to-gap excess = -91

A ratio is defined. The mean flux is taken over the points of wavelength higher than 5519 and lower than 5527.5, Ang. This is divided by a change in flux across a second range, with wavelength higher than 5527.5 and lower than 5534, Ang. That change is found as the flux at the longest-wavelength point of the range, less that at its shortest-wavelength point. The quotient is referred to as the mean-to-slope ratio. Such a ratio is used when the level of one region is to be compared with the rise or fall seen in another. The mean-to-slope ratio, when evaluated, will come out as 9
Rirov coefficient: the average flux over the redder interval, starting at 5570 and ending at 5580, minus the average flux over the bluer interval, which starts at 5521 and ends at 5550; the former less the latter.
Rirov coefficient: 0.3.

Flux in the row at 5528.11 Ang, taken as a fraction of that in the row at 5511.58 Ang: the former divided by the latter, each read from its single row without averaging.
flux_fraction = 0.86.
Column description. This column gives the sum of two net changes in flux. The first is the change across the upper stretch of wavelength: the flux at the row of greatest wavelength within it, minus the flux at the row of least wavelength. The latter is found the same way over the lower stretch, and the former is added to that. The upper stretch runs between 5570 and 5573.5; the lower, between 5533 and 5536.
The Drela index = 1.1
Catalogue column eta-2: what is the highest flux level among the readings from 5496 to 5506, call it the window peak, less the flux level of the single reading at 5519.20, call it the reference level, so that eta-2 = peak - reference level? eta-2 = 0.33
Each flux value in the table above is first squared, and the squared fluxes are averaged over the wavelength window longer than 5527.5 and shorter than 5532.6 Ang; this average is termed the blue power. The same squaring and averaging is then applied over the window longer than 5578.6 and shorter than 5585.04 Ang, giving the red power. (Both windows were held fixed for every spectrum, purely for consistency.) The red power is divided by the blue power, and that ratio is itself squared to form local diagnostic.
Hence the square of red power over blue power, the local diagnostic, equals 1.40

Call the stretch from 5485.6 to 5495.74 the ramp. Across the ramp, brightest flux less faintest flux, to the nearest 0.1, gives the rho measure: 1.3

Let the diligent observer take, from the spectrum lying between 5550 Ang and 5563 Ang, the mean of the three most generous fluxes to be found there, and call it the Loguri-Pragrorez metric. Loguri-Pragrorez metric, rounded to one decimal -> 4.5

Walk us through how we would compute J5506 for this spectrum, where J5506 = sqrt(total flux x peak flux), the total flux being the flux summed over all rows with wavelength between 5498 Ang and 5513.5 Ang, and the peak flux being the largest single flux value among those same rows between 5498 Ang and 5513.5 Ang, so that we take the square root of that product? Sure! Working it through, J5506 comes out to 16.4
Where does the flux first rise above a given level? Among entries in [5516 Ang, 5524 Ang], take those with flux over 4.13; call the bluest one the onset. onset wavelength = 5516.66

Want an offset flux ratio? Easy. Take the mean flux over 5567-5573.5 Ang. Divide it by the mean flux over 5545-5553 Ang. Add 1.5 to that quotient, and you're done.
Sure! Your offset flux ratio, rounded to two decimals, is 2.58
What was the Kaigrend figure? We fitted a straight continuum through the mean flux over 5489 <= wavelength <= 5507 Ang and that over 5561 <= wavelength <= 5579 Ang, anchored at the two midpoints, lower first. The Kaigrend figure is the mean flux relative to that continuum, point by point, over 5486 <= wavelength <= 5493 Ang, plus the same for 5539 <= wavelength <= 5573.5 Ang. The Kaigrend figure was 1.88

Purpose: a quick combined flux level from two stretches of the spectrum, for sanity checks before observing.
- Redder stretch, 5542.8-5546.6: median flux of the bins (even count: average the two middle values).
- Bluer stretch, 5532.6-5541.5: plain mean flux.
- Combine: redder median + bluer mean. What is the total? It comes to 8.82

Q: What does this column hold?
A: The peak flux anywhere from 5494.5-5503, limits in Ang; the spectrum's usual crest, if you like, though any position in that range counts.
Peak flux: 4.99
